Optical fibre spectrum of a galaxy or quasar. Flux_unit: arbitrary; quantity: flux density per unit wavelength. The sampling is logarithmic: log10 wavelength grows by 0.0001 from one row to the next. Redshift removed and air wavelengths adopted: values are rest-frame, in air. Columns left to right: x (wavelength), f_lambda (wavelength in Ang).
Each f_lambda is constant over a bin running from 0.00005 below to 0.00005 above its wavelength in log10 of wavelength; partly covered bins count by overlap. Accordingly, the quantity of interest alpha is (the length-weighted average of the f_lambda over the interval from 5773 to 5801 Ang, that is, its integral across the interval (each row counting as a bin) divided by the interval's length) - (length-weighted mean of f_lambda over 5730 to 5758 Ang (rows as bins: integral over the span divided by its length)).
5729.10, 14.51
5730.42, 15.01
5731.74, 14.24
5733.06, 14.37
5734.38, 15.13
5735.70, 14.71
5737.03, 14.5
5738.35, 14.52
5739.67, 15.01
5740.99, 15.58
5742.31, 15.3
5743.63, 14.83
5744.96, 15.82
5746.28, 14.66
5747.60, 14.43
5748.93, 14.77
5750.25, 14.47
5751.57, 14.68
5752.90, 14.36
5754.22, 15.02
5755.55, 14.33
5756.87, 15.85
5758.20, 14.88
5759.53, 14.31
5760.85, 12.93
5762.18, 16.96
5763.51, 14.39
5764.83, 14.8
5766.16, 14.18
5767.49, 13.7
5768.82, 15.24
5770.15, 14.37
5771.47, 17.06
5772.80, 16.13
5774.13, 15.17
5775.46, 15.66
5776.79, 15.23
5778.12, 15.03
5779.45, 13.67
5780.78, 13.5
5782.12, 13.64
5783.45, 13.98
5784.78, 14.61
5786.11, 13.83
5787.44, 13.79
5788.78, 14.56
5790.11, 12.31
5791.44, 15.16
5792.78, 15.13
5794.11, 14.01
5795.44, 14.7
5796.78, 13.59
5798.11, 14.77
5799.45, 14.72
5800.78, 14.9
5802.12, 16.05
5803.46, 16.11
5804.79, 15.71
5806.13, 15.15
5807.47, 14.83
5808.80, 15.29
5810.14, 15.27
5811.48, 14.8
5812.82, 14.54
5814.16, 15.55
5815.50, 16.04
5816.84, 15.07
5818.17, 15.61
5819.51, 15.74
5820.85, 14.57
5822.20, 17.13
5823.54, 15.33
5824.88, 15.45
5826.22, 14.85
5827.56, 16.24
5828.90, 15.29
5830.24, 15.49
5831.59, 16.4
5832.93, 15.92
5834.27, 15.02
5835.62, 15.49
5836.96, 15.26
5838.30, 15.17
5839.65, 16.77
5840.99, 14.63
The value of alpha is -0.4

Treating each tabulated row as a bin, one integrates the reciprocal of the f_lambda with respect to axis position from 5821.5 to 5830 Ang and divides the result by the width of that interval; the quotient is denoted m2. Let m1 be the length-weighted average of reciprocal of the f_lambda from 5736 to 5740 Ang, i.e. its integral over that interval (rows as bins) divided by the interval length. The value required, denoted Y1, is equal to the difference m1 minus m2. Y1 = 0.0043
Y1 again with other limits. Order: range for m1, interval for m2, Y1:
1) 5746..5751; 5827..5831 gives 0.0049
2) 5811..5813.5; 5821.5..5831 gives 0.0043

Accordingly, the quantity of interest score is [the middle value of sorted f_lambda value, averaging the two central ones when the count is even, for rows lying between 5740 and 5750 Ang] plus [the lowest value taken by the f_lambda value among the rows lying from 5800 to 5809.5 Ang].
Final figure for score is 29.66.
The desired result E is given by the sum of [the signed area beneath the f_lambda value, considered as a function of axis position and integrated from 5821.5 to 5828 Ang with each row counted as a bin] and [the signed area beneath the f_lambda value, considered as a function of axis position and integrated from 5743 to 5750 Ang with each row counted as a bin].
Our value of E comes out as 207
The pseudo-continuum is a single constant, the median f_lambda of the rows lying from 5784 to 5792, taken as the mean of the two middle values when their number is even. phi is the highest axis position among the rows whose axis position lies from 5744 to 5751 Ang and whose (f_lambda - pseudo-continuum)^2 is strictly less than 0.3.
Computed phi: 5750.25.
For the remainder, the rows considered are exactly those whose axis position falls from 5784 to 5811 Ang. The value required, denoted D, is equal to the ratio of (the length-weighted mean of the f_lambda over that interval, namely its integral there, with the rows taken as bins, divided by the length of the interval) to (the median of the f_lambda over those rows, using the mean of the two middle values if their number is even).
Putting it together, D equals 0.99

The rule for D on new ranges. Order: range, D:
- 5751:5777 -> 1.01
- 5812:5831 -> 1.00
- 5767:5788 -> 1.01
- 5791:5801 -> 0.99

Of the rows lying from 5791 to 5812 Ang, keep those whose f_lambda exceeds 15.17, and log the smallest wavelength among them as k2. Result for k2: 5802.12 Ang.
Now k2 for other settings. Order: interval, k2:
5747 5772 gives 5756.87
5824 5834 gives 5824.88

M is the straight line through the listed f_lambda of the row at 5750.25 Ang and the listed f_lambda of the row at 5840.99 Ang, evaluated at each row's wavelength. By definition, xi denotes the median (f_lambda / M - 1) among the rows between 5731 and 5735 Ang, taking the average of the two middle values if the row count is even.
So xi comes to 0.00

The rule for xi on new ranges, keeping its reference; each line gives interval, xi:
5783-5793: -0.02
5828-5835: 0.06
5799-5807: 0.06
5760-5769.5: -0.01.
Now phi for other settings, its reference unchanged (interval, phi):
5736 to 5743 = 5738.35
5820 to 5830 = 5820.85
